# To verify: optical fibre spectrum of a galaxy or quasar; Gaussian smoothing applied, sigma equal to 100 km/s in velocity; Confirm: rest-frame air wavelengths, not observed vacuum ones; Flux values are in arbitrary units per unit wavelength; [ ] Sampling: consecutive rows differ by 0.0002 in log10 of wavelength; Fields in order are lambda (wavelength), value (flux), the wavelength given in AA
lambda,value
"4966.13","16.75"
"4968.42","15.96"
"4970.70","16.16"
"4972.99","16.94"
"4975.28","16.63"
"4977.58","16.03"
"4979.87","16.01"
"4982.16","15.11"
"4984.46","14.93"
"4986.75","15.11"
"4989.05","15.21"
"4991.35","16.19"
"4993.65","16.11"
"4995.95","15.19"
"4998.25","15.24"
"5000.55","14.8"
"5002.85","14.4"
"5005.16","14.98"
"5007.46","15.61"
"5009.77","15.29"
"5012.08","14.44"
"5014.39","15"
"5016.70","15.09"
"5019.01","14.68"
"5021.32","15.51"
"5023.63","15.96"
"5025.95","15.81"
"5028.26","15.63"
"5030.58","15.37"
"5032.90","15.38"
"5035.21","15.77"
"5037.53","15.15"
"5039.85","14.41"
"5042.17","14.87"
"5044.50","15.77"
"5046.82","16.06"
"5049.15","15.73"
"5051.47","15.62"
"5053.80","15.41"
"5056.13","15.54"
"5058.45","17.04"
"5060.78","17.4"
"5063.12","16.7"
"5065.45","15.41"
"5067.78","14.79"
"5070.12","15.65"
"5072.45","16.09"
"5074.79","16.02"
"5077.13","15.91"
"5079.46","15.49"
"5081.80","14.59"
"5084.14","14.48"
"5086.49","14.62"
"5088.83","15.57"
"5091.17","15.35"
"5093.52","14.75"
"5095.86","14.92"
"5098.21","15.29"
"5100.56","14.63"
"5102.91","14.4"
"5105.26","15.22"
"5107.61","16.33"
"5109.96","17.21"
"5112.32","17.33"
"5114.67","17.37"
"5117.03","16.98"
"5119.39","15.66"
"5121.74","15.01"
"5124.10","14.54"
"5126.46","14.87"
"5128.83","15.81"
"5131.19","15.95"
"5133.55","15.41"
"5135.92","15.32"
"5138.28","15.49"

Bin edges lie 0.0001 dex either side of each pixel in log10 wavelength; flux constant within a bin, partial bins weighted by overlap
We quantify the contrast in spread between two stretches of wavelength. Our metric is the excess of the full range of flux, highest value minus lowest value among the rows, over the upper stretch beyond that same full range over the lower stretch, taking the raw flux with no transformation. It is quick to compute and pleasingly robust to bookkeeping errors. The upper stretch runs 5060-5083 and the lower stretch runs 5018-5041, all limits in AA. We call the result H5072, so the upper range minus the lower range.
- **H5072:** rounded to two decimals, 1.26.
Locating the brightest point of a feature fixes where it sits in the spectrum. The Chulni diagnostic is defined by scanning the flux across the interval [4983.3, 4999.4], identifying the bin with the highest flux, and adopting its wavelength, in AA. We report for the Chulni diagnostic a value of 4991.35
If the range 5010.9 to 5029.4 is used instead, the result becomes 5023.63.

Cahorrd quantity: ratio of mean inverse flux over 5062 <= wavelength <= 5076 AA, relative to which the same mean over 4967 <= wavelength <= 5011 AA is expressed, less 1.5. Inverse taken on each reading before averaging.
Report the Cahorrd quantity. -0.487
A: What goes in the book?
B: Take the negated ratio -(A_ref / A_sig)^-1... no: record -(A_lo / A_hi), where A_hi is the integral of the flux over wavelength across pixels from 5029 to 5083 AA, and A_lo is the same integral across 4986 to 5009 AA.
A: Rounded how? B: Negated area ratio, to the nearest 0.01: -0.42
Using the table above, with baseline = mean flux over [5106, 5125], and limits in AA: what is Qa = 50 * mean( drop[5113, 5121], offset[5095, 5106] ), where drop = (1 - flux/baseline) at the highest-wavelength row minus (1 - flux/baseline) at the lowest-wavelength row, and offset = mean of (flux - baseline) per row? -33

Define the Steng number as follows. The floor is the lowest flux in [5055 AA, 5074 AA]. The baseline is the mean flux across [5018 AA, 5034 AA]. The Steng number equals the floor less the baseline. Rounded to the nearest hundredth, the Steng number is -0.69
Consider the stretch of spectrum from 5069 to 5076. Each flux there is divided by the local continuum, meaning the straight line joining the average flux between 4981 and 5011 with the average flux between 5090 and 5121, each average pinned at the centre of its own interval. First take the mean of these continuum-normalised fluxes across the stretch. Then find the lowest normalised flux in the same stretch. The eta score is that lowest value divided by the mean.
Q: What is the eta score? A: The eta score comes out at 0.984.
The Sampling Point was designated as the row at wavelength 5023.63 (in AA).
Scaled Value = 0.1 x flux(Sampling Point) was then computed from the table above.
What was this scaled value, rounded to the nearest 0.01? 1.60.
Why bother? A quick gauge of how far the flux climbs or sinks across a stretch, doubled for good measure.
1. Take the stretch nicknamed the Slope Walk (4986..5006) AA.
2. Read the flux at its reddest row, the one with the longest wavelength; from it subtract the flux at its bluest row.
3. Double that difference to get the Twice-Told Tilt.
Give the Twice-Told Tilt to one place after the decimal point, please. -0.3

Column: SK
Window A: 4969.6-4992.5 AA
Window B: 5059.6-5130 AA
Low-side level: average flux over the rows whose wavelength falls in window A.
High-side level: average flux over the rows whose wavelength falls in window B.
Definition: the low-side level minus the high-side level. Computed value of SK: 0.22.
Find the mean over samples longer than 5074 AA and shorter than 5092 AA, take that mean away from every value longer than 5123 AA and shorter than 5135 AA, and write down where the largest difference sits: 5131.19 AA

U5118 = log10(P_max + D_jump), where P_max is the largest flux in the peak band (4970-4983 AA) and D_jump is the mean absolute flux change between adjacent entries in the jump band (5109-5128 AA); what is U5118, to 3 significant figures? 1.24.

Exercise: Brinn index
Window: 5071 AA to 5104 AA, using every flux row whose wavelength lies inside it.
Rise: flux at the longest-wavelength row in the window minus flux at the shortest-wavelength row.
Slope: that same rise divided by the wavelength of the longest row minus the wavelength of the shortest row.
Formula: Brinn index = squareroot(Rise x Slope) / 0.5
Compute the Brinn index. 0.6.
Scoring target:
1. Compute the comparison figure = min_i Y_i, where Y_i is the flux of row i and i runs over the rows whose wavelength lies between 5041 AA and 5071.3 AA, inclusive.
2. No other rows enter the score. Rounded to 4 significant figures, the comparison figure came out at 14.79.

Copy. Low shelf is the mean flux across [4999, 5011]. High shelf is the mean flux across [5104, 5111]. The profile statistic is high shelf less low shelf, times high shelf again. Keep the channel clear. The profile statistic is 20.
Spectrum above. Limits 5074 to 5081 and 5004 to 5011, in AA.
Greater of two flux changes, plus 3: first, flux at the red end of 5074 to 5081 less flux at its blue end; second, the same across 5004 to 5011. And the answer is 3.3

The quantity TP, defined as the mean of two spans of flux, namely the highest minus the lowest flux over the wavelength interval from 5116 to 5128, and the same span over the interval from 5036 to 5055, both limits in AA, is 2.0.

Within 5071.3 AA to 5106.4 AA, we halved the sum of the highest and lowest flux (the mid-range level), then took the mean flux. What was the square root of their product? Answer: 15.2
